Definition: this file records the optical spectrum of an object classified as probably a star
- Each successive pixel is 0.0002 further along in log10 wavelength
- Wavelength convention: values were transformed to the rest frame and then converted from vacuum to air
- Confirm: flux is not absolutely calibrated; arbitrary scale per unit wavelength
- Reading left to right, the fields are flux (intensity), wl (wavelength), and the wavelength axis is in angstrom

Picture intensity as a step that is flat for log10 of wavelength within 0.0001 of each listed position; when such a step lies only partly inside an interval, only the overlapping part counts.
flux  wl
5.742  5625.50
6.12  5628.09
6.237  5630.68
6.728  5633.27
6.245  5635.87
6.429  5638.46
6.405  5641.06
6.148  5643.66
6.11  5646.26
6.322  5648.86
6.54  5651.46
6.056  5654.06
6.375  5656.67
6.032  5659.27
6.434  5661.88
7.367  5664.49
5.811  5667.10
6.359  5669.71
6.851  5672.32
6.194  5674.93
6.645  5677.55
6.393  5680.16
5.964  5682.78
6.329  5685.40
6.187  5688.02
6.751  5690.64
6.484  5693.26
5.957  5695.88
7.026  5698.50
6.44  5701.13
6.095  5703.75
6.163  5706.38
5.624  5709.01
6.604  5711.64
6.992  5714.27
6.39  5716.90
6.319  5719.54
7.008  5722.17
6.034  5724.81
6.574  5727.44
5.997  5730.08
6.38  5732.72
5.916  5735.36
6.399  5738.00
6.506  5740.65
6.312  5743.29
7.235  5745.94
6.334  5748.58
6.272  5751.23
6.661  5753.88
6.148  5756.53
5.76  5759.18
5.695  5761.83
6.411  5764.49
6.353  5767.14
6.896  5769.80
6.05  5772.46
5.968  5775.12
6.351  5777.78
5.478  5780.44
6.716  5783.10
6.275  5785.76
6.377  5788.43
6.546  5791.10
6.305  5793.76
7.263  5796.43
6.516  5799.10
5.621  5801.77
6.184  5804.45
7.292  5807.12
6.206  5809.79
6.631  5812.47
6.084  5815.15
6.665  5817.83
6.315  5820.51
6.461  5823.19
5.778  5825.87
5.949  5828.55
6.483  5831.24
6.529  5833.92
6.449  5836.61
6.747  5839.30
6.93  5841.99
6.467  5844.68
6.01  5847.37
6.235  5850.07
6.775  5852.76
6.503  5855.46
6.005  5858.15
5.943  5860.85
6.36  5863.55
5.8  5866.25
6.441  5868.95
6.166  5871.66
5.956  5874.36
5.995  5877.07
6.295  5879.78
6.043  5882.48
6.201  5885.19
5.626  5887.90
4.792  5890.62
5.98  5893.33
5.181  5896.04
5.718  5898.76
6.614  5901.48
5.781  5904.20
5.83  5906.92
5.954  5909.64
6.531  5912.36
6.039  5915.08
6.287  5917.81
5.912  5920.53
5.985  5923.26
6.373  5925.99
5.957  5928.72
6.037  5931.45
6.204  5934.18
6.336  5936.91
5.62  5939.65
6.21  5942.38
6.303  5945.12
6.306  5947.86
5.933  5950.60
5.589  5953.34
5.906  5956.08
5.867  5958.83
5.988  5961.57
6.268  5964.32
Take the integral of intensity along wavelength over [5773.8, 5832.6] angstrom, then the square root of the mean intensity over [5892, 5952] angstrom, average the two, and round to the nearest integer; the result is 188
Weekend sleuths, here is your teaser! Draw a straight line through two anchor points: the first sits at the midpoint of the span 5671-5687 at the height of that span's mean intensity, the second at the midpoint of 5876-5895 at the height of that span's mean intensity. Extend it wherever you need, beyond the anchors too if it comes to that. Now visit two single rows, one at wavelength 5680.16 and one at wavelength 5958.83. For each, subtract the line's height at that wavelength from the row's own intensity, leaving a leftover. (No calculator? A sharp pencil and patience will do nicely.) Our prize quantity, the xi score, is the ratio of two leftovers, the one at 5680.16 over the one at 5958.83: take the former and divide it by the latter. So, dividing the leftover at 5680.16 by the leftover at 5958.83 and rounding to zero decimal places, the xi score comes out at 0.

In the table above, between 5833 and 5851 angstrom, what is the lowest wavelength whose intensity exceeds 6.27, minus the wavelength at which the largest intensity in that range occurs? -8.1 angstrom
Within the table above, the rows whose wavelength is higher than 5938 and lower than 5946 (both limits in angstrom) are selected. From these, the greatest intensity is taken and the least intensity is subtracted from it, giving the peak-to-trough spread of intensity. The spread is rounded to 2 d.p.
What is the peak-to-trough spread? 0.68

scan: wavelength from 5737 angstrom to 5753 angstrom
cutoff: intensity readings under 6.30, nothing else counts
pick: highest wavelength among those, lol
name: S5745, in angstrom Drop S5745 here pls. 5751.23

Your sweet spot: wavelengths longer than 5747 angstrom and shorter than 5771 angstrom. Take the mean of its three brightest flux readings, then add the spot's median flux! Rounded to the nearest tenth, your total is 13.0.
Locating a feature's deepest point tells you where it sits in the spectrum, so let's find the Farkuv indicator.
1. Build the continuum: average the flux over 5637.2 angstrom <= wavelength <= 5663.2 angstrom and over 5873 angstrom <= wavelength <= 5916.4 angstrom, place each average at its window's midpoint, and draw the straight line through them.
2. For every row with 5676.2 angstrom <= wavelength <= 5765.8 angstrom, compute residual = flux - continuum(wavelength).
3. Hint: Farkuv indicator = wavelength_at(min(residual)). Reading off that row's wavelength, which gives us 5709.01 angstrom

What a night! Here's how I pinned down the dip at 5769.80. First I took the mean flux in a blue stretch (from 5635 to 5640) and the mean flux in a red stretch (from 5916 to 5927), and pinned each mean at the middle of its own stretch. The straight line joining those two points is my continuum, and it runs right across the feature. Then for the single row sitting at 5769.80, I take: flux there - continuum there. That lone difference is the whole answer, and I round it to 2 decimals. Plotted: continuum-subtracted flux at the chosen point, 0.65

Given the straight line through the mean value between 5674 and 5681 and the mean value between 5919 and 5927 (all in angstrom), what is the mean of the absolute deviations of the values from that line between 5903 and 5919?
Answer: 0.24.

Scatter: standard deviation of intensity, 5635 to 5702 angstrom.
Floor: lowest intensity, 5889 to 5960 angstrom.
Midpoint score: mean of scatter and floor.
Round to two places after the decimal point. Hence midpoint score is 2.57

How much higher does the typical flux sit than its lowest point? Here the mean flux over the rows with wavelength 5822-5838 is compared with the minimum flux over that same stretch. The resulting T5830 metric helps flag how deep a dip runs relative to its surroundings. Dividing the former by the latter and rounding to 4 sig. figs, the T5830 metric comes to 1.086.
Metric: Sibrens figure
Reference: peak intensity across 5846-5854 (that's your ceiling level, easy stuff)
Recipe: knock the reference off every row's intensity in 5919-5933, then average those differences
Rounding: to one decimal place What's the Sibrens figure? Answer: -0.7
